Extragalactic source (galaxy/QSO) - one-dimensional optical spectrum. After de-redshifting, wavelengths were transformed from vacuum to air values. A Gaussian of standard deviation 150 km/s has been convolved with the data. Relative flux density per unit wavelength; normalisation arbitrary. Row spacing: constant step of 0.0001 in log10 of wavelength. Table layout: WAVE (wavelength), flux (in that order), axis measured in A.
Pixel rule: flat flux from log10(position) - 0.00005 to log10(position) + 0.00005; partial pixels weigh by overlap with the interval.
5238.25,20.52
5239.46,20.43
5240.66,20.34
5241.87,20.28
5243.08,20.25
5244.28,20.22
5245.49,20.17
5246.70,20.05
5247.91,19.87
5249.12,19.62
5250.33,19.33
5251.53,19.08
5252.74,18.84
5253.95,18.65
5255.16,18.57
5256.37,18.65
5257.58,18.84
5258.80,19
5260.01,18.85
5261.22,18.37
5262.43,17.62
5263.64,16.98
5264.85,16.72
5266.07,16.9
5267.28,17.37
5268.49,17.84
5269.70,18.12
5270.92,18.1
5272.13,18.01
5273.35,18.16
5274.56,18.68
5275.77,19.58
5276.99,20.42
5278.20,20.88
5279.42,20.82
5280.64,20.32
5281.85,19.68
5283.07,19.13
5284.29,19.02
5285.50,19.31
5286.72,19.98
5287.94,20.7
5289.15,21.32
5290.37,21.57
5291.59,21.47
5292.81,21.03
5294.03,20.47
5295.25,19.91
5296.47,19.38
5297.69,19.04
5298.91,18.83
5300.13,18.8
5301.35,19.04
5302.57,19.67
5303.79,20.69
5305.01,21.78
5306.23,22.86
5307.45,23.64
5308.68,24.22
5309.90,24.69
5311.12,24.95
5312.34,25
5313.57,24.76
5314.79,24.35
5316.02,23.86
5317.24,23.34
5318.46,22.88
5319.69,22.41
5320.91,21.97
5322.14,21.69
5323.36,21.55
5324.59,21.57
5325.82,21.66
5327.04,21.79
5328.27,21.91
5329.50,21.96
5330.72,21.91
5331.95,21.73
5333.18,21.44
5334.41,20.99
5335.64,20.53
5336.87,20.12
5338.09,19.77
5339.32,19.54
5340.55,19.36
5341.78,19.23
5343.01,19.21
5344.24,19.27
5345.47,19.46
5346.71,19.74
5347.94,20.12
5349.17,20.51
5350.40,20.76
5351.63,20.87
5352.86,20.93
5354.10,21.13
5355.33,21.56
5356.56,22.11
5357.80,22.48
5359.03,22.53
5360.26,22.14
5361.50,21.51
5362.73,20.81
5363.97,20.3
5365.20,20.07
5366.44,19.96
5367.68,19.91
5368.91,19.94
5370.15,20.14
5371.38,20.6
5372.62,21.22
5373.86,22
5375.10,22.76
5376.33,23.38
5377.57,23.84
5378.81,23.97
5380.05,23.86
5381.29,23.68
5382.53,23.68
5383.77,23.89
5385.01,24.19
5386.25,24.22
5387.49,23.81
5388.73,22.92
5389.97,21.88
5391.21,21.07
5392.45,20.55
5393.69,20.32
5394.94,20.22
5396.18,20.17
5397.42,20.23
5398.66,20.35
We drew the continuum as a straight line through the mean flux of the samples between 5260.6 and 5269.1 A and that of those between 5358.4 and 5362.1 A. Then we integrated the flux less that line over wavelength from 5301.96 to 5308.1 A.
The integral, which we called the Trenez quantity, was 14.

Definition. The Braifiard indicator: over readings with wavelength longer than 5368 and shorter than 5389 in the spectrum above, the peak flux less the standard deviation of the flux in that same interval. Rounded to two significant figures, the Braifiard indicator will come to 23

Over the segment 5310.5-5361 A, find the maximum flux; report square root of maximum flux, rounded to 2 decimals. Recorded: 5.00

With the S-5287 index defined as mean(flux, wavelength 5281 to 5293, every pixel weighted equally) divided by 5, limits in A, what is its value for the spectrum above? 4.1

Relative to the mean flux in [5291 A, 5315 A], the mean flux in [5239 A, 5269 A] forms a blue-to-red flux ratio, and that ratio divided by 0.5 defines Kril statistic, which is 1.74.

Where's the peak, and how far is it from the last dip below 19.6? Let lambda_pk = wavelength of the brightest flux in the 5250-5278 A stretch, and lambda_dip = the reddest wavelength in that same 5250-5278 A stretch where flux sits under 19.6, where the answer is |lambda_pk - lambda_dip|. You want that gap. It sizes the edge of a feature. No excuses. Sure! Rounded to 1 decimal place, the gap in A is 1.2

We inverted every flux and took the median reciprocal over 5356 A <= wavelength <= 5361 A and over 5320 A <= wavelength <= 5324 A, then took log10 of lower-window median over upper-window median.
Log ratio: 0.01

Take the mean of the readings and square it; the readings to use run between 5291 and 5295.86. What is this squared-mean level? 429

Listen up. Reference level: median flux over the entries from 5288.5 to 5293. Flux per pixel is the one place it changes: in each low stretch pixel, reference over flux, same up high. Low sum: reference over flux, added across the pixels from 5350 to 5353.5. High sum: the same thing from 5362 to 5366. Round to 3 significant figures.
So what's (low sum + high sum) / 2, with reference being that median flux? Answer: 3.11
